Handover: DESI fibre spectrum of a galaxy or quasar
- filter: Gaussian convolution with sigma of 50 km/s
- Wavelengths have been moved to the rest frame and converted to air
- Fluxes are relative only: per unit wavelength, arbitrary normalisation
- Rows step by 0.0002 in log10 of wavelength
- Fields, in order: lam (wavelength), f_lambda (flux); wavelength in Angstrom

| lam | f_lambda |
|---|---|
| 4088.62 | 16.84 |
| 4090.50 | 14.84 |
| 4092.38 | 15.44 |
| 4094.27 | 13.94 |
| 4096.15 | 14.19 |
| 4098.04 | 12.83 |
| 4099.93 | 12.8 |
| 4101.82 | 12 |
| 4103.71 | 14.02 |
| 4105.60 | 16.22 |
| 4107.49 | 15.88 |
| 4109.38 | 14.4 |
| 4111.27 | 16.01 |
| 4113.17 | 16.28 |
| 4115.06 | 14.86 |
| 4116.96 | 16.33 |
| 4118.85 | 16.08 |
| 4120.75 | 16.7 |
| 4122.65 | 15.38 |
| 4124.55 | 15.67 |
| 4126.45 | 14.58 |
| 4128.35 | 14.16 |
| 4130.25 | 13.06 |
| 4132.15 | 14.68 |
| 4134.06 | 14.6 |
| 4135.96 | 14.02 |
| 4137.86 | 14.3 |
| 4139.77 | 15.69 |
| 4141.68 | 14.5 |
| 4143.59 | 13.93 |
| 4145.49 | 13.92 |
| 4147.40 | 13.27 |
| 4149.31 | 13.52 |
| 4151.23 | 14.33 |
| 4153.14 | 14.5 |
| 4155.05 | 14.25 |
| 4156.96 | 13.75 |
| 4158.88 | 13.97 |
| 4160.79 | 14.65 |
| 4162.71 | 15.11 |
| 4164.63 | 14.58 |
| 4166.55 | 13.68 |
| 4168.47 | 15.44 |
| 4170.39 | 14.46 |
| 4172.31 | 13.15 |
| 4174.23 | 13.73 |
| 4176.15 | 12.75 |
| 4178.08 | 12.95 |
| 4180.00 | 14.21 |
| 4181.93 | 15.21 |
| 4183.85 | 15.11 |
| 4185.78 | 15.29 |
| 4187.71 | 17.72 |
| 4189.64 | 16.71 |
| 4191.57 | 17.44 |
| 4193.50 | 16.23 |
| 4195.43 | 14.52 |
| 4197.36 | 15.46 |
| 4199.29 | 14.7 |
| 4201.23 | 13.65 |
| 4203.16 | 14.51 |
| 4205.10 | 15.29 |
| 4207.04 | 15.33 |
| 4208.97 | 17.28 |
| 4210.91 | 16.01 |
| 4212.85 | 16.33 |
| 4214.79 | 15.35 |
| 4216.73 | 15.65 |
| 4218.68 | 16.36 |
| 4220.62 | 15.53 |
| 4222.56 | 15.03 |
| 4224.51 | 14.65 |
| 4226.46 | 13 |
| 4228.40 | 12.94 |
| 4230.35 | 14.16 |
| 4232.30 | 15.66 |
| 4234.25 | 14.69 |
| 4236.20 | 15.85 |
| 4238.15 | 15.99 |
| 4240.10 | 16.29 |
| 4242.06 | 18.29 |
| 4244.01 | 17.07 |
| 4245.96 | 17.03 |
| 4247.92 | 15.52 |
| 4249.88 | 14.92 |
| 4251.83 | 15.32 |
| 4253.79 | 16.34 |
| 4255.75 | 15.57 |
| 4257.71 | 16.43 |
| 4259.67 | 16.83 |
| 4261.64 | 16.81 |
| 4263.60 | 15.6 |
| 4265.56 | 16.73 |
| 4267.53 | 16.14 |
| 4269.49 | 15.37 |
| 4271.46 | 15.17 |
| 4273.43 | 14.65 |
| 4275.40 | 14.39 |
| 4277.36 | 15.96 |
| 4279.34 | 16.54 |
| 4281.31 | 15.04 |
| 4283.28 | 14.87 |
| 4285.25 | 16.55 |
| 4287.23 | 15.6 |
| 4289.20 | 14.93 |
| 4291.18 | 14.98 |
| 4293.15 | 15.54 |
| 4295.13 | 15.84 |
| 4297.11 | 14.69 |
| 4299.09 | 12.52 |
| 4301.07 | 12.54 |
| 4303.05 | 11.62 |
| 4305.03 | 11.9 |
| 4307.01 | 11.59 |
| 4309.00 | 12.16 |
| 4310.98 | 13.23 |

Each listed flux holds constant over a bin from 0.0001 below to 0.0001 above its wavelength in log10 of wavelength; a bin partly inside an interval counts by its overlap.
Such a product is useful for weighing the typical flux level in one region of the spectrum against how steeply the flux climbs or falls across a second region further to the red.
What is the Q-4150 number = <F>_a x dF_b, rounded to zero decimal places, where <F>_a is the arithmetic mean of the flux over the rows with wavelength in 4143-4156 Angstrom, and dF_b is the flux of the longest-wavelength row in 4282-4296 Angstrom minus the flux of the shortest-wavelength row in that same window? 14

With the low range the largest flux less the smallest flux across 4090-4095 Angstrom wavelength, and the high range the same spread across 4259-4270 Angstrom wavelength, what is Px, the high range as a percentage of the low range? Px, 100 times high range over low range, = 97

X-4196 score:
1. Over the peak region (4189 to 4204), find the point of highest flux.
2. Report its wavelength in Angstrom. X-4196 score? 4191.57 Angstrom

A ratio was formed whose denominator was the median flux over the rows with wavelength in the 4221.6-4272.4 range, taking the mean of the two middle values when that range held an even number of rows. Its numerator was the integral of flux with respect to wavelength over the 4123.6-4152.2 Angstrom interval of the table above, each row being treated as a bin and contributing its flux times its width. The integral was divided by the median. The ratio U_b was 26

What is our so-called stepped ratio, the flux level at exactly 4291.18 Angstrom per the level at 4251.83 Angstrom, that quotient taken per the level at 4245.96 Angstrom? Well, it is 0.057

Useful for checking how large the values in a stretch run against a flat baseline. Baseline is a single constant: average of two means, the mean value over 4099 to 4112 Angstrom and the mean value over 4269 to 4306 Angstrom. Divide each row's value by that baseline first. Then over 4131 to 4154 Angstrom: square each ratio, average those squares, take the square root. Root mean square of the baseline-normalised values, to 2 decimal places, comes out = 0.98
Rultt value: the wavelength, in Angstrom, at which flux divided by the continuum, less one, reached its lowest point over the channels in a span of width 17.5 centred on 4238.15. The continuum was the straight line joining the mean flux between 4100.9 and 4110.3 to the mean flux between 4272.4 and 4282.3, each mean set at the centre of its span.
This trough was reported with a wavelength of 4230.35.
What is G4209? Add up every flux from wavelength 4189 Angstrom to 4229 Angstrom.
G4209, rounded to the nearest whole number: 322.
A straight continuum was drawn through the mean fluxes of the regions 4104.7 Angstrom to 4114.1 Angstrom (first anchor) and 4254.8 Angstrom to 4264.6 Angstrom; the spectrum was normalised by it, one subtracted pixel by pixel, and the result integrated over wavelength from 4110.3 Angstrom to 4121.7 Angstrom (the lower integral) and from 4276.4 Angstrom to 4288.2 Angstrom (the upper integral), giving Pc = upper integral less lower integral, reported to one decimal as -0.6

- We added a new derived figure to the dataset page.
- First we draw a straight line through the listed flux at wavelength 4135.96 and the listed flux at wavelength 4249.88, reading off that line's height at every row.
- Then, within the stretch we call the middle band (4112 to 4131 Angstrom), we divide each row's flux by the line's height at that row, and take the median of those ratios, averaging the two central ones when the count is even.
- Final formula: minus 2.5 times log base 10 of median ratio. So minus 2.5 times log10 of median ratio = -0.12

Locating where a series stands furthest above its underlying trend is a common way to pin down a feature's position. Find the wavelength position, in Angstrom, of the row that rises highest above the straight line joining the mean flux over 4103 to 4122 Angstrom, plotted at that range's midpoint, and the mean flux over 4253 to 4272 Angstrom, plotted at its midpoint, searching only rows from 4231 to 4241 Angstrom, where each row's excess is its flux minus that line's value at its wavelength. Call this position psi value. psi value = 4240.10 Angstrom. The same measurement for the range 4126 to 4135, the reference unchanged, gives 4132.15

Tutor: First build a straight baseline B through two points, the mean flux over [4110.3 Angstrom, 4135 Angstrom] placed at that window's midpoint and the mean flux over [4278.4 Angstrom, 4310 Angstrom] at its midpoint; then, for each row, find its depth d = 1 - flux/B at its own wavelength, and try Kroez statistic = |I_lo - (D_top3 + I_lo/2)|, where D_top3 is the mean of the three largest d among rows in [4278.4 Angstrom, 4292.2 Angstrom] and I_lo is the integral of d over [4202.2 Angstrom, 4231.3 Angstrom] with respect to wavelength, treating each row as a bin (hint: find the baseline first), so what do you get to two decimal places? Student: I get 0.44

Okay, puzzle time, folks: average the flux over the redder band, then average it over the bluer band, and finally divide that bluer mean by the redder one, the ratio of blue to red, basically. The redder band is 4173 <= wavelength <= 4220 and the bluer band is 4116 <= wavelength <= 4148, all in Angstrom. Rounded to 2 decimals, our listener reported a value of 0.96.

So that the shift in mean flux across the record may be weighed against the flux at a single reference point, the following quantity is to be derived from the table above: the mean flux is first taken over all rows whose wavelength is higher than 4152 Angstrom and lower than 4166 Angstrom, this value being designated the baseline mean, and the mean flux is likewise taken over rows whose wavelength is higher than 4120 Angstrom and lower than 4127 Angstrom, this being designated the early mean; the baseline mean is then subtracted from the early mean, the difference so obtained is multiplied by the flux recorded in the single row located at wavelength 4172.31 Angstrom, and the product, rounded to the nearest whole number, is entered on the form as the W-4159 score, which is 16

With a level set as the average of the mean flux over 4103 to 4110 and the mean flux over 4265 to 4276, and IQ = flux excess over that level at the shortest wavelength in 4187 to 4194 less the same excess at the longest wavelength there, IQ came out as 1.5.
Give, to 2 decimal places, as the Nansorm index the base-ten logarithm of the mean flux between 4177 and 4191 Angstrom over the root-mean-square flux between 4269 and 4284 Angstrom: 0.00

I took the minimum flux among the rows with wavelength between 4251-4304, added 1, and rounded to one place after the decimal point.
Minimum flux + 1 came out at 12.6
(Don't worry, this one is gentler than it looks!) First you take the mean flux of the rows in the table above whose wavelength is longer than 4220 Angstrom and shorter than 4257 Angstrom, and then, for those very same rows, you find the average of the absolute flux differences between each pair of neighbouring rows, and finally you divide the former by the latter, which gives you 18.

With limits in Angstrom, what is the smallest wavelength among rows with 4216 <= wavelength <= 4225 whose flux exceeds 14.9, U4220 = 4216.73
